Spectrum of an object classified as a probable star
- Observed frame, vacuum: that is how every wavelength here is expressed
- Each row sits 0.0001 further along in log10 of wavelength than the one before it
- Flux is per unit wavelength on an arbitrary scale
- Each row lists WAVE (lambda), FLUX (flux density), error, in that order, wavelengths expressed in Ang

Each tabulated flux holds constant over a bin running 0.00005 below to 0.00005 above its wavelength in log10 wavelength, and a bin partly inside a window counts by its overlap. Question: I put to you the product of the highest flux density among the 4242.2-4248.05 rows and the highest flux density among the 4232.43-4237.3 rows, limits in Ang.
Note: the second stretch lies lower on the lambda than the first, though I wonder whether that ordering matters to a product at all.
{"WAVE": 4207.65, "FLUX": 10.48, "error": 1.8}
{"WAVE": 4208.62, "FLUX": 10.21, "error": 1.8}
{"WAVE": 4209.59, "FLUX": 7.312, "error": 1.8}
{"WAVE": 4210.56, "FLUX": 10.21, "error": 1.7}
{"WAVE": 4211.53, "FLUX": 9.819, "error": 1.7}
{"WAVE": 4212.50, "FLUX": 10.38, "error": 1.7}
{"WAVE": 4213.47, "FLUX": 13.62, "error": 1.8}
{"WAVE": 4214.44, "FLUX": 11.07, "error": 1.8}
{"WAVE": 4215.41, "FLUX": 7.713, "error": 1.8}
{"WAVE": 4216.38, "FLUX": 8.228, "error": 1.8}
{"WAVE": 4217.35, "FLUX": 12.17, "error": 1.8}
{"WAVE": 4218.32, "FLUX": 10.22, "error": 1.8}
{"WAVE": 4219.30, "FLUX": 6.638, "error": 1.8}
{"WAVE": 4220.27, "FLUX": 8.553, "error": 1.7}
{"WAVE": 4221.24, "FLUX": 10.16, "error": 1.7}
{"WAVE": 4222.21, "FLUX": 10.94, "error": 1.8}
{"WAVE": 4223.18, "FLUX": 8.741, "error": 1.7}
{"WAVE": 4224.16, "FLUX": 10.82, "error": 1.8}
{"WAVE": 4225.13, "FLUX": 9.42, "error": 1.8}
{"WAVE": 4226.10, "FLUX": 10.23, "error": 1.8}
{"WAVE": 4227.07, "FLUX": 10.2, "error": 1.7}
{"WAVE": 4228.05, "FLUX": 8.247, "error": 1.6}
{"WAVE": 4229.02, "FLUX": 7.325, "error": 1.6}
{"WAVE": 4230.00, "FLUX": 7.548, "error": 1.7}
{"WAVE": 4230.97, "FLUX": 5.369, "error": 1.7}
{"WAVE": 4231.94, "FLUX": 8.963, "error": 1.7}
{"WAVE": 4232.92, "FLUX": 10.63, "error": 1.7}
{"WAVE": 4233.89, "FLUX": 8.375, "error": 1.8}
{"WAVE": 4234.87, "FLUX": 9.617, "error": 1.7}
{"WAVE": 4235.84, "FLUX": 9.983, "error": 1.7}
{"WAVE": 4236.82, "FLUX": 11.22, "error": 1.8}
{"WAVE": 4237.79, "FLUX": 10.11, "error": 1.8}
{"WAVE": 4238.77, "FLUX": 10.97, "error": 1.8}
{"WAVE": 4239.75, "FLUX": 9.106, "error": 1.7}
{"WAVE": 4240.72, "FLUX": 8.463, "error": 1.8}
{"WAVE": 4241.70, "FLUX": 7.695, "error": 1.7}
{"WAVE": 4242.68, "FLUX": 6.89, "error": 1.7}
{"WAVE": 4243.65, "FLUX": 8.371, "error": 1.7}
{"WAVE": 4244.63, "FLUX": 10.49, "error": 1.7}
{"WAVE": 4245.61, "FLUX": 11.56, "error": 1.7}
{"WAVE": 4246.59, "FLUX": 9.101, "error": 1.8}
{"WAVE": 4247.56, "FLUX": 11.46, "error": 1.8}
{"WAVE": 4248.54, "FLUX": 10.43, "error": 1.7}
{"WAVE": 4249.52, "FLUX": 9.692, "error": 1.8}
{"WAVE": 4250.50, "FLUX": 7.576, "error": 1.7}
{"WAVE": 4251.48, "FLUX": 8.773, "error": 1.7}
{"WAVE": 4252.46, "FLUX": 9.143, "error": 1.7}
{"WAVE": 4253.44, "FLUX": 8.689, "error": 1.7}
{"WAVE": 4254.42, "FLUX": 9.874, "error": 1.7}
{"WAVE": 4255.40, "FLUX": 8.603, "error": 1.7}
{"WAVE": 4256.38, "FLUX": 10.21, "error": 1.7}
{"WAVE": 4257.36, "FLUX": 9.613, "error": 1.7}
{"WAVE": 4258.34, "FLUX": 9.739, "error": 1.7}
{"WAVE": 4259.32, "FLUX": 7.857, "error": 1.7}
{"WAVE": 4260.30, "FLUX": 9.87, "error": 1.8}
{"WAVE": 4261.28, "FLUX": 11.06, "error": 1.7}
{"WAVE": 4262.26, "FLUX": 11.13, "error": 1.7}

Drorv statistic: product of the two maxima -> 130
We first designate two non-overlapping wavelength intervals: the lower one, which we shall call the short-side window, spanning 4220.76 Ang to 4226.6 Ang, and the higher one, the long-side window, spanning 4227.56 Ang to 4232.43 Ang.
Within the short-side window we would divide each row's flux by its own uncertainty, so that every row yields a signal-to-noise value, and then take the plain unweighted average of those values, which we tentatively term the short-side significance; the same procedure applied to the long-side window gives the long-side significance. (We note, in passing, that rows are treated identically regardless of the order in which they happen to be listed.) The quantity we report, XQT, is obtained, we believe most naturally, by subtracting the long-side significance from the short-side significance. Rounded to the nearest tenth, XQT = 1.2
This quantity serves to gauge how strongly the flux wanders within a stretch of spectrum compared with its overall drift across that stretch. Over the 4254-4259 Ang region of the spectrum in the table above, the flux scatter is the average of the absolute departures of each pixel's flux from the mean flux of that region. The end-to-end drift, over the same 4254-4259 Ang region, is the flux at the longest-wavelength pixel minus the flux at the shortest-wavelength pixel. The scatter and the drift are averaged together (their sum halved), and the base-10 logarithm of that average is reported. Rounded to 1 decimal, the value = -0.9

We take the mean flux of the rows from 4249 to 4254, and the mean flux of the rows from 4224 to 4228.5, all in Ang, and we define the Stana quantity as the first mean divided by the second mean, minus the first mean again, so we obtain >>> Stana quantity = -7.9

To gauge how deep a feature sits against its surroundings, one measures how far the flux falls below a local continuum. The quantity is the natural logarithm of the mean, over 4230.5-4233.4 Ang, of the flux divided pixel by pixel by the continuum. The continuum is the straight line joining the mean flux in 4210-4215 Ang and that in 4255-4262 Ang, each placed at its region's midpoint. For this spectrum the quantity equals -0.22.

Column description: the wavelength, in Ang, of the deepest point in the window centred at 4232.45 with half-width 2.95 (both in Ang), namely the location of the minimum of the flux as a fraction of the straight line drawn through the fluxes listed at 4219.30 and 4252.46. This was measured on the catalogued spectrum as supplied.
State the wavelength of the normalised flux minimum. 4230.97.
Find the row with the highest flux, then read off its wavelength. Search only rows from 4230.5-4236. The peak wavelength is 4232.92 Ang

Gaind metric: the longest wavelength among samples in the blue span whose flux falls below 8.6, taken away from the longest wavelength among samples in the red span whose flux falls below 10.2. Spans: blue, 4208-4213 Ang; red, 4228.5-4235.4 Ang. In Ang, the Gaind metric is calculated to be 25.3 Ang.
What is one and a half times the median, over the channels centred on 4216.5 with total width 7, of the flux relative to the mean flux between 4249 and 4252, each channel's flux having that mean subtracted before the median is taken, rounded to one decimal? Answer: 2.3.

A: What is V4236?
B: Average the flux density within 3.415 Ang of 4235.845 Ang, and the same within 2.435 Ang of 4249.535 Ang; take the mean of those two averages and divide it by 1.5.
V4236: 6.6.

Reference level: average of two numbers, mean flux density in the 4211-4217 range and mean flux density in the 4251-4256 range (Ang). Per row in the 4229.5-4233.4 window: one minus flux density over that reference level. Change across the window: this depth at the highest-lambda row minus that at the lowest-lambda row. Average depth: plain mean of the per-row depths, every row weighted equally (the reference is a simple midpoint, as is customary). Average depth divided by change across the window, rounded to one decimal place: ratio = -0.5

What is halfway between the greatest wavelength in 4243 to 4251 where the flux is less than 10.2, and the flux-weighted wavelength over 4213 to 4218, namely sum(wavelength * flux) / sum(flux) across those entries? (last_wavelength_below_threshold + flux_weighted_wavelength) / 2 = 4232.9 Ang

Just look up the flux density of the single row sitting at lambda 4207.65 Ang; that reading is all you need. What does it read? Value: 10.48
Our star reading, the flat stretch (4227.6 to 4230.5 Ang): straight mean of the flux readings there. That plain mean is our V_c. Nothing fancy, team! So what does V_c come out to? 7.7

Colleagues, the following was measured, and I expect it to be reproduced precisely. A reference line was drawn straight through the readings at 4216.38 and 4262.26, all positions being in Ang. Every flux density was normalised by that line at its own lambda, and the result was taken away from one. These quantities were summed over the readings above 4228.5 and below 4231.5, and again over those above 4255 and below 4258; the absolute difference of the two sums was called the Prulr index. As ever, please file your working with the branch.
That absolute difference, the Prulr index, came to 0.41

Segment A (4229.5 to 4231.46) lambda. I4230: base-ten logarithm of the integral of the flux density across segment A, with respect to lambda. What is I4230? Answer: 1.10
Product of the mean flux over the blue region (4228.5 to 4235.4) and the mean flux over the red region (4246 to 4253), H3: 78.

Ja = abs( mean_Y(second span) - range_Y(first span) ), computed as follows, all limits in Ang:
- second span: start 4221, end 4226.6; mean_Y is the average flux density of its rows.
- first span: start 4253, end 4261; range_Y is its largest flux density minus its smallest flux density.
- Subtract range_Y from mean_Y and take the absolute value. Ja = 7.7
